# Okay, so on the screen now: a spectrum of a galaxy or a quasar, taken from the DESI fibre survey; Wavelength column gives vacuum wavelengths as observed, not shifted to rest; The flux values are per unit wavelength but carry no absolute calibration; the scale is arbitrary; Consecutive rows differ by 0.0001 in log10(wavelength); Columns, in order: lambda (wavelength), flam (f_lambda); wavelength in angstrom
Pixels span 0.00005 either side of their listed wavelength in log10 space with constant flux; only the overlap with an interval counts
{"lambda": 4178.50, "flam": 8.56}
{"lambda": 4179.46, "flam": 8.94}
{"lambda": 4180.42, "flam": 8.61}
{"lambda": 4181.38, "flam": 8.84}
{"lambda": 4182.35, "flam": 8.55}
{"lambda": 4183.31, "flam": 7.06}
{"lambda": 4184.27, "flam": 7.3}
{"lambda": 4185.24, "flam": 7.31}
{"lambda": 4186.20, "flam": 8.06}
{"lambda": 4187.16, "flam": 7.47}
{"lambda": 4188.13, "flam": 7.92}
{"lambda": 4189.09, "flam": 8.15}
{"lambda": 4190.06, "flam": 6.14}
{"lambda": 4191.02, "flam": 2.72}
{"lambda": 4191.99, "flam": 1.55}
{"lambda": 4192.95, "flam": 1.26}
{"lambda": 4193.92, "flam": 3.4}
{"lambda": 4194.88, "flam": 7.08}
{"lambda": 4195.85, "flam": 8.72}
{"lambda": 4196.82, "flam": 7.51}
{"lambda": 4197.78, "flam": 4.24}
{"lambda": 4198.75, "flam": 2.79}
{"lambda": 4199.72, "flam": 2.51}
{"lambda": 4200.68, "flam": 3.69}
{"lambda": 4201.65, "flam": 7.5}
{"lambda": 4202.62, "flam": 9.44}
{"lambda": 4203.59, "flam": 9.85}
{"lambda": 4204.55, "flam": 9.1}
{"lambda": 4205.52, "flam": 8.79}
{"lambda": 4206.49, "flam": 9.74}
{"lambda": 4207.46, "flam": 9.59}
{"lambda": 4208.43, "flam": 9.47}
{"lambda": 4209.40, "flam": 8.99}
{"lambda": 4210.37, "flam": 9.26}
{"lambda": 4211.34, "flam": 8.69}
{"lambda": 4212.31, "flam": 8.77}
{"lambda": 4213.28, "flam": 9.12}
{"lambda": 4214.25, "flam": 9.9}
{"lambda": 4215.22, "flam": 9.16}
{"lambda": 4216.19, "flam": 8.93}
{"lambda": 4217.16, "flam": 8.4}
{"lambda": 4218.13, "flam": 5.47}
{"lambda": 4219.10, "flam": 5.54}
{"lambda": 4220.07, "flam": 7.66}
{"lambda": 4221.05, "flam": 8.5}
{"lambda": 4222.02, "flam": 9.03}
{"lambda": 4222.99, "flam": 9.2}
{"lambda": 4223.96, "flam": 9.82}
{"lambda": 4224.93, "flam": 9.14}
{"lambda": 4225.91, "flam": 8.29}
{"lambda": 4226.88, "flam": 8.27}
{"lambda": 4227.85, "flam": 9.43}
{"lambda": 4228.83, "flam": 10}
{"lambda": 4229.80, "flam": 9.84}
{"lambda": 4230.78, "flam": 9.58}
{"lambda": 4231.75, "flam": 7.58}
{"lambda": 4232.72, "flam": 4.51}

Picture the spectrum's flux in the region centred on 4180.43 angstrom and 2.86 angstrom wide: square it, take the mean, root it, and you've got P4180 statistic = 8.8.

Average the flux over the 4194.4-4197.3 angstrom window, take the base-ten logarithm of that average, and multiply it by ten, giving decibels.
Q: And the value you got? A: 8.9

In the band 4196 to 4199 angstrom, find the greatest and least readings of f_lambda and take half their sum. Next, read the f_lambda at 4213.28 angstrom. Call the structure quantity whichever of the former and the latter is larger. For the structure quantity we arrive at 9.1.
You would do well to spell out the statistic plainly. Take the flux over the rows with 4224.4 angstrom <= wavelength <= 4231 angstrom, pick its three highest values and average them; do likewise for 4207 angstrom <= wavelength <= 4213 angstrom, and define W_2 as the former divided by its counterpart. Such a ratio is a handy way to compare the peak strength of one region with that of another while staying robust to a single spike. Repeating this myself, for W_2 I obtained 1.04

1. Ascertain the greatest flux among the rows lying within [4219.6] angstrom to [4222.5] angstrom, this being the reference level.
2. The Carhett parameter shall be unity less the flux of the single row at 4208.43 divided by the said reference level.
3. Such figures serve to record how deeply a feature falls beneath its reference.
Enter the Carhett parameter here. -0.05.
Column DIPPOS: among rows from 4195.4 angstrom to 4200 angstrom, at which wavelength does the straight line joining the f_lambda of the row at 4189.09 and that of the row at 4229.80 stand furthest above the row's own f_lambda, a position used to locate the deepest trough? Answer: 4199.72 angstrom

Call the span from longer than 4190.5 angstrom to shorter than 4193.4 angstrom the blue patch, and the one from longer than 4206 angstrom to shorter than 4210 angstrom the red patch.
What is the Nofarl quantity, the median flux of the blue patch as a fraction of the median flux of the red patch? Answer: 0.16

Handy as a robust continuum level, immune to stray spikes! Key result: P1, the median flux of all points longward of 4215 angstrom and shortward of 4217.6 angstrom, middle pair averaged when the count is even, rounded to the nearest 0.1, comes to 8.9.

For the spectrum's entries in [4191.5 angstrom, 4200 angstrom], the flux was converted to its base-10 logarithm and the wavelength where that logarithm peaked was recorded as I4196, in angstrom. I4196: 4195.85 angstrom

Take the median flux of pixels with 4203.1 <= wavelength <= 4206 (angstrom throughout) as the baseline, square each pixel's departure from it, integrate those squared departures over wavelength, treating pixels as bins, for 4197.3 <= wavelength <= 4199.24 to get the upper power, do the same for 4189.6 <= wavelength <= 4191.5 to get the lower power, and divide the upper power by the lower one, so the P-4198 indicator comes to 1.3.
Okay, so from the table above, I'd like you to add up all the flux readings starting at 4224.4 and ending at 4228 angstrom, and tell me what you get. 35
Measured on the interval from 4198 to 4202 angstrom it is 16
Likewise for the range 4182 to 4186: 30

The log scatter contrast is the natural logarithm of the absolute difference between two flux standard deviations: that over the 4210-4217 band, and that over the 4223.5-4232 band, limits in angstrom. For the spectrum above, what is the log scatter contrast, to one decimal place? -0.8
